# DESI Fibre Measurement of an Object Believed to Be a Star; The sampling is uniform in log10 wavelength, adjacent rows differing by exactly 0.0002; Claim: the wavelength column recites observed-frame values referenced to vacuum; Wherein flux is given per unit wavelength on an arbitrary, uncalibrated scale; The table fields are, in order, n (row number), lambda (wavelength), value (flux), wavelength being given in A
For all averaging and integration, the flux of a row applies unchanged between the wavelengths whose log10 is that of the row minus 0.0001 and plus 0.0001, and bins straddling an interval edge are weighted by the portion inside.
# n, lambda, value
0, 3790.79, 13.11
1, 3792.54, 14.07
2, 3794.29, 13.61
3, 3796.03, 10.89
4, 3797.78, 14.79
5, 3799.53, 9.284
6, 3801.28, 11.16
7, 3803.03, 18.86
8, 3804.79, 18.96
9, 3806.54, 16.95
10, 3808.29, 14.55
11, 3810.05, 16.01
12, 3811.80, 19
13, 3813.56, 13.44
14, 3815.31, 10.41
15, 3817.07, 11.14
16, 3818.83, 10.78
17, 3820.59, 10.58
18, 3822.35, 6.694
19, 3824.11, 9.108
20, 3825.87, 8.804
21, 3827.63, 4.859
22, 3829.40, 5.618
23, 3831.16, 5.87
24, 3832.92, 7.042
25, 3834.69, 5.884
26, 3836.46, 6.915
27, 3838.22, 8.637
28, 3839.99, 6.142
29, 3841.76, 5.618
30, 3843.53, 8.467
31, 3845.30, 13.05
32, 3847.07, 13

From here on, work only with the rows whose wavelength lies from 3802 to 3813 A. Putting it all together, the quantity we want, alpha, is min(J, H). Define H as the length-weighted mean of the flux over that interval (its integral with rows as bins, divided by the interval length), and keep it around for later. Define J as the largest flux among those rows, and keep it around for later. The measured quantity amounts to 17.2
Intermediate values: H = 17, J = 19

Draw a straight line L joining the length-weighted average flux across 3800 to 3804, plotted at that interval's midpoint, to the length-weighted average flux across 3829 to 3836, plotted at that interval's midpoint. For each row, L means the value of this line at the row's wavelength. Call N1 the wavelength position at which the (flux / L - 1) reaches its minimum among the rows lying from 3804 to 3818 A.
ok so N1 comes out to 3815.31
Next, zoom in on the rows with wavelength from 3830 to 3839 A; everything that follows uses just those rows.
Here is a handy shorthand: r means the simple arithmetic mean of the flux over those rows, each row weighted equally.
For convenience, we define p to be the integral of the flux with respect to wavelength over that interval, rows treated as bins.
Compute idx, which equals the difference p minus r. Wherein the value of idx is 54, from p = 61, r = 6.9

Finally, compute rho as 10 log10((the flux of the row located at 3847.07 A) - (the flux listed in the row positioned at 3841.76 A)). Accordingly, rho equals 9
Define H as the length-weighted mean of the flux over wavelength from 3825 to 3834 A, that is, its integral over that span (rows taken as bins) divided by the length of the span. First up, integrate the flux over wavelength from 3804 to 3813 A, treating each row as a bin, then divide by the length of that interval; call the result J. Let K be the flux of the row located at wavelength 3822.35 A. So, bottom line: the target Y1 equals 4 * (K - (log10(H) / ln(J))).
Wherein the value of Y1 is 26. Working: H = 6.4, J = 17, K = 6.694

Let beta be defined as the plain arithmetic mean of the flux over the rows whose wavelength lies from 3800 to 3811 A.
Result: 16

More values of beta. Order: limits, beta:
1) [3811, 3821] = 13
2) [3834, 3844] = 7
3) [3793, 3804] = 13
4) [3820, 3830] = 8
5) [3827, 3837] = 6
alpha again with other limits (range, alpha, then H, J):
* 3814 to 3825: 9.9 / 10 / 11.14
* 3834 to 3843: 6.7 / 7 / 8.637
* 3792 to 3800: 12.6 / 13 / 14.79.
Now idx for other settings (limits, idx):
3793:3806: 168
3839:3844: 26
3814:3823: 82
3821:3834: 84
